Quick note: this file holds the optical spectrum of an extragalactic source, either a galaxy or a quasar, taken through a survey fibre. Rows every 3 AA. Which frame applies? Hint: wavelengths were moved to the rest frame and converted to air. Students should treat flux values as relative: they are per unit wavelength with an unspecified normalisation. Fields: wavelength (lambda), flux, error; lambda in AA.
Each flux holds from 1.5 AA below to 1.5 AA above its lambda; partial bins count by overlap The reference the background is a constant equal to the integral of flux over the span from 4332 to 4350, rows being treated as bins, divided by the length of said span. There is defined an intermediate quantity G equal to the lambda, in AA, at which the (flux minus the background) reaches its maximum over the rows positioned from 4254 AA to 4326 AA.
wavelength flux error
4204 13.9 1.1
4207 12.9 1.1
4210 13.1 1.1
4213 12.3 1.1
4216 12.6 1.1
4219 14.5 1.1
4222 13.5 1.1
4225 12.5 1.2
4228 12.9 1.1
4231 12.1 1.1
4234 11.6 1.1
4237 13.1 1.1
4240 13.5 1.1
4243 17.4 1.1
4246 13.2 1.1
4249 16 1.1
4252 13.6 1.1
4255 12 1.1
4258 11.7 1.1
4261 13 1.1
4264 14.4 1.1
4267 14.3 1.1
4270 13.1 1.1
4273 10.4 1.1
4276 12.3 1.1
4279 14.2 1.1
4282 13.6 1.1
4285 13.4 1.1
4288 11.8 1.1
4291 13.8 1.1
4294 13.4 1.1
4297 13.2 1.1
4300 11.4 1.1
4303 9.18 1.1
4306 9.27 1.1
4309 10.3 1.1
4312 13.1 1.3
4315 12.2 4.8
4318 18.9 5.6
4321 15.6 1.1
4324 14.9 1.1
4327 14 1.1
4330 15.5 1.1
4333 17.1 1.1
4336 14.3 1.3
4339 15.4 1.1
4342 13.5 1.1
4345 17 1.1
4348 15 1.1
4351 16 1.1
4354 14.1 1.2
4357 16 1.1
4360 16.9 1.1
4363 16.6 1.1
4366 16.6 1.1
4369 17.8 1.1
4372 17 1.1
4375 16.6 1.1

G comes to 4318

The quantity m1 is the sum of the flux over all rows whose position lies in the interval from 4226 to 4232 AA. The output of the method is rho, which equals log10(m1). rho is 1.40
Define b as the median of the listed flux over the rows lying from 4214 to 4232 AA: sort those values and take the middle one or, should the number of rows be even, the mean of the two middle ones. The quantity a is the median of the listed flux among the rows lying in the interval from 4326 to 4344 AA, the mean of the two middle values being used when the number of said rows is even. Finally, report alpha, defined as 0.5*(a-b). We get 1.05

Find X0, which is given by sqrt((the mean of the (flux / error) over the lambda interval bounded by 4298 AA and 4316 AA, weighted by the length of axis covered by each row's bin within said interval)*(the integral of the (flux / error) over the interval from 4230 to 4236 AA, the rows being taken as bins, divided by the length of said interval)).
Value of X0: 9.6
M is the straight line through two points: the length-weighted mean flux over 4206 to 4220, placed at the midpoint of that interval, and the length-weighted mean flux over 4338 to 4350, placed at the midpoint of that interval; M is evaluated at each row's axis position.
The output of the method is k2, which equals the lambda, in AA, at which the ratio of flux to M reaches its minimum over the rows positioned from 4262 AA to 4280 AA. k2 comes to 4273 AA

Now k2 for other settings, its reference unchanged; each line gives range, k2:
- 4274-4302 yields 4300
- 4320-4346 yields 4342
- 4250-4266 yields 4258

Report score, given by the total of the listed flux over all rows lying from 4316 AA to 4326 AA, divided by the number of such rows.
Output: 16.5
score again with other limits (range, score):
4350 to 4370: 16.3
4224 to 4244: 13.3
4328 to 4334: 16.3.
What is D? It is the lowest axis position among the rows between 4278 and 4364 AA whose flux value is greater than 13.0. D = 4279 AA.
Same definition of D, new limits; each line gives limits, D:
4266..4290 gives 4267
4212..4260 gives 4219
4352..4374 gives 4354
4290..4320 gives 4291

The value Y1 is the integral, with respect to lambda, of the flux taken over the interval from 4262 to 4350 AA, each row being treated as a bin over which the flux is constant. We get 1198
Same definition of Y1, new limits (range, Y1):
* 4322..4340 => 274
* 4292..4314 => 253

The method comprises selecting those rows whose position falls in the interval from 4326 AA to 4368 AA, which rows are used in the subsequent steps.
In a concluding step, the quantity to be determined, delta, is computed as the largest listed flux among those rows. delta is 17.1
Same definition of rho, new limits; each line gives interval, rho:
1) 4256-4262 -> 1.39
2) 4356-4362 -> 1.52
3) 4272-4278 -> 1.36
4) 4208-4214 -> 1.40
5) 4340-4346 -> 1.48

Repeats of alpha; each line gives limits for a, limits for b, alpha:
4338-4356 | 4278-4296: 0.85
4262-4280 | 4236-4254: 0.05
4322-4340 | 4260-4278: 1.05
